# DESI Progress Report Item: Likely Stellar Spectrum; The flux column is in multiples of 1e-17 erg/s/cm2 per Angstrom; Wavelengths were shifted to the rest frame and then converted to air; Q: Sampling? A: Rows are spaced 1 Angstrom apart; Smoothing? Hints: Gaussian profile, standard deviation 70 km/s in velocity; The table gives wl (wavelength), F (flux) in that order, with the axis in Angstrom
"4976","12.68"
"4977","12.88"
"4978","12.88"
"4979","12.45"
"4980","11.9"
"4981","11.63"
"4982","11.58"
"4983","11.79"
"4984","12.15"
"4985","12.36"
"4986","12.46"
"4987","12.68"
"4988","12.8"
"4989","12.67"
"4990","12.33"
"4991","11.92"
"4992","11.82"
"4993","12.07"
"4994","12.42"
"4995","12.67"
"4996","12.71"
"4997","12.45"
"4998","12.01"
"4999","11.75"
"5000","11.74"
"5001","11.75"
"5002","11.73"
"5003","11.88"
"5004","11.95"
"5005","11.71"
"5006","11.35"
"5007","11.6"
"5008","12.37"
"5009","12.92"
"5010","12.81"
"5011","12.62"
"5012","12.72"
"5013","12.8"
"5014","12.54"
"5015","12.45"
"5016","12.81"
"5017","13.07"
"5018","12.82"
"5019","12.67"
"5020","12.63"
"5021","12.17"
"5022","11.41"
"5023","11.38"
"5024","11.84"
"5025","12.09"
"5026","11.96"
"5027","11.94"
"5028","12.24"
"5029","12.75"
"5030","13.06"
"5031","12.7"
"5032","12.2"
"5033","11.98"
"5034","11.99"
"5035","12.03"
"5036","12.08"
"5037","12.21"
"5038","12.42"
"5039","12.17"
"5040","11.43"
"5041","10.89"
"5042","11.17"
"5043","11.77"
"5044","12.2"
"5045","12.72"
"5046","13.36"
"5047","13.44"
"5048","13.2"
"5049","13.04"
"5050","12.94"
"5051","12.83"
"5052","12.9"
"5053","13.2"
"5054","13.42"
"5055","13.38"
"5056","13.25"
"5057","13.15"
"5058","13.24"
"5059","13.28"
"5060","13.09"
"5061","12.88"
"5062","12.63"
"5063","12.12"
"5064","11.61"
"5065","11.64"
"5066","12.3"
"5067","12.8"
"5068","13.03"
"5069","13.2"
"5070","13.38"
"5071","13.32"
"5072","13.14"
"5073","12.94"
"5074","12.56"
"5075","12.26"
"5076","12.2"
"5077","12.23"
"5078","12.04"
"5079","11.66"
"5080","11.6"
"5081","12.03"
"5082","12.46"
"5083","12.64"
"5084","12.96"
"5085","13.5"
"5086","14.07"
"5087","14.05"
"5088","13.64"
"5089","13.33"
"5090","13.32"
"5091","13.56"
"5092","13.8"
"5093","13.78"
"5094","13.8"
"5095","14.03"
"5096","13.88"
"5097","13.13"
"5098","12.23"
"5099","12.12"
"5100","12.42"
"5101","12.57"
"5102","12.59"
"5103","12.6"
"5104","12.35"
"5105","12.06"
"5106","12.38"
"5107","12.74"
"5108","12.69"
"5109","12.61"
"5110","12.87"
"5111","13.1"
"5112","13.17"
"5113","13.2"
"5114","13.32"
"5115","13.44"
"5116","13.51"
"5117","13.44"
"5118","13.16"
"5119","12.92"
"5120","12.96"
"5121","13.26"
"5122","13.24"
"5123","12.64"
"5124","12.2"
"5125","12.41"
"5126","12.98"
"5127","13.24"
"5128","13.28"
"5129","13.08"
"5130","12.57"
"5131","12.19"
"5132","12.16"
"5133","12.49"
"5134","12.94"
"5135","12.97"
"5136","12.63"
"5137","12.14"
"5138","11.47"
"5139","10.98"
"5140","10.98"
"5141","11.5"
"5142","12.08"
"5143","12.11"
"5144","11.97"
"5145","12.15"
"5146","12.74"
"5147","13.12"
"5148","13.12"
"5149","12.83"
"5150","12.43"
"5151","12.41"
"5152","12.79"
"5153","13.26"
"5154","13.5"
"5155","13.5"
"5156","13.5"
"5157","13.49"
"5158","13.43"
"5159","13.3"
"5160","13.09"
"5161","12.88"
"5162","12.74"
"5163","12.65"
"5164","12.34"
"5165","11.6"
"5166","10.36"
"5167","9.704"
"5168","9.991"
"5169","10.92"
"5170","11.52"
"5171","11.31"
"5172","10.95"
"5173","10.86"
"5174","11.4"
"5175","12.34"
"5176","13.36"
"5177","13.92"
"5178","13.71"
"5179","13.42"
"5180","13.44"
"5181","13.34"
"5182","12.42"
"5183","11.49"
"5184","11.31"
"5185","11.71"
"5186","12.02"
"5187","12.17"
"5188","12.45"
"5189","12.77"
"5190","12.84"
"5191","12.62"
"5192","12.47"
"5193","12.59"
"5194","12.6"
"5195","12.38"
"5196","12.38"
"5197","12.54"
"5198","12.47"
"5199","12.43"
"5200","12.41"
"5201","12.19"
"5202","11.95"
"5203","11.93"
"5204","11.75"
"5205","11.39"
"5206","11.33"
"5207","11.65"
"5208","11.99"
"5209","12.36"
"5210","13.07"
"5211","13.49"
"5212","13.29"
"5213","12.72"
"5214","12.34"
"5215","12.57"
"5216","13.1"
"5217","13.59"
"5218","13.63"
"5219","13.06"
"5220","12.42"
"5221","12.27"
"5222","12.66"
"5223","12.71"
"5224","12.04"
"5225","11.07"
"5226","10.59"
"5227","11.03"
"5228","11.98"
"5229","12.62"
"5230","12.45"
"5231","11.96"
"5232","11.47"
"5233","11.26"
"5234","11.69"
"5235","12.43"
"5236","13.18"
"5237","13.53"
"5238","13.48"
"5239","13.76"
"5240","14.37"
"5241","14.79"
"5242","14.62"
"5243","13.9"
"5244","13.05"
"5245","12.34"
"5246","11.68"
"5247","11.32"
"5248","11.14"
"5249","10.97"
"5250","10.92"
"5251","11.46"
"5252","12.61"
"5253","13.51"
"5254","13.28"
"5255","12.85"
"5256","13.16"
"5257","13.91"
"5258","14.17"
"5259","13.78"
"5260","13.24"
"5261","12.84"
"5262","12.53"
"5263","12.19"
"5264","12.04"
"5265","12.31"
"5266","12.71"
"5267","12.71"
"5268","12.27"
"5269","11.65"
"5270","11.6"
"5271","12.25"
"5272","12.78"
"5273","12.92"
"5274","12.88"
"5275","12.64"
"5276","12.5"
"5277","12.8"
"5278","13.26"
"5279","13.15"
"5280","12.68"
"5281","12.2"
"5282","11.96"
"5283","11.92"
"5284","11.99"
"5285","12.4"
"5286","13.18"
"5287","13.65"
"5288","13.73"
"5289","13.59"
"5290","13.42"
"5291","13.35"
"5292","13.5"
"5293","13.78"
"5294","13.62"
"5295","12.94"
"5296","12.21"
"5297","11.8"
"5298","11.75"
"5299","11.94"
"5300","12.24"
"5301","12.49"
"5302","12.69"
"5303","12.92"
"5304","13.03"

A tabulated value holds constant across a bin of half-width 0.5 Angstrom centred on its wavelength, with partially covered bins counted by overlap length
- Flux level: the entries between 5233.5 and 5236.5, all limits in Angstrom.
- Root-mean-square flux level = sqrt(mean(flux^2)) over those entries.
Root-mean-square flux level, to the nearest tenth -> 12.4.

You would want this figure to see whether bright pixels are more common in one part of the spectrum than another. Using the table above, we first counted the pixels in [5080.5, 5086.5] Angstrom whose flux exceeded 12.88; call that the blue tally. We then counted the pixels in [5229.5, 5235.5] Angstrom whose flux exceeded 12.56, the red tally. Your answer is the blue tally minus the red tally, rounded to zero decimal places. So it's 3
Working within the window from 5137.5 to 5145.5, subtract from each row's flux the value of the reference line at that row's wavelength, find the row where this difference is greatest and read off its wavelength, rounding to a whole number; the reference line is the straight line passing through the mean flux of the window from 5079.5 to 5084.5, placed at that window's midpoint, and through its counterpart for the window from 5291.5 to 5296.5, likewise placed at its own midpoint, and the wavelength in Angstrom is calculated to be 5145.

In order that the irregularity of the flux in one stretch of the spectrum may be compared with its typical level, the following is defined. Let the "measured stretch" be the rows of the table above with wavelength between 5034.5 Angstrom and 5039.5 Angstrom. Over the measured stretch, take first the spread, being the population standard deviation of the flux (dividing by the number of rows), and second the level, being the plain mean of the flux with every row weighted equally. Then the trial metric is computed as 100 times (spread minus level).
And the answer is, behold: -1205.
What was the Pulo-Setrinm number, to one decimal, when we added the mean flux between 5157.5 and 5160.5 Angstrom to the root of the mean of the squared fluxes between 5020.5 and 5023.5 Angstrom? 24.9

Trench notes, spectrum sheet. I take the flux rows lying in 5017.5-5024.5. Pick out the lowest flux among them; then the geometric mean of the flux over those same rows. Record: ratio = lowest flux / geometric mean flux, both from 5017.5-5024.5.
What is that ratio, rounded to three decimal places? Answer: 0.939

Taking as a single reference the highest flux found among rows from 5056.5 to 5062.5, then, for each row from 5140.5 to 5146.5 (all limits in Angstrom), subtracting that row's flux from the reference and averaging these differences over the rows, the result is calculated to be 1.19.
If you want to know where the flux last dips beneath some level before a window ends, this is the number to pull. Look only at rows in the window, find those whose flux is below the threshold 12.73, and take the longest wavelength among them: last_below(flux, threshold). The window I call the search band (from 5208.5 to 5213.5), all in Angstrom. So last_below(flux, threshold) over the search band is 5213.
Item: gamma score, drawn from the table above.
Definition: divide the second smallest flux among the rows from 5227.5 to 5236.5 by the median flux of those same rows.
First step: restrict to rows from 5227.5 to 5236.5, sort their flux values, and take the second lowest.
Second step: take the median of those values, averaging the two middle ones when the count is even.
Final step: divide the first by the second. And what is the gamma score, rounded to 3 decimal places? 0.957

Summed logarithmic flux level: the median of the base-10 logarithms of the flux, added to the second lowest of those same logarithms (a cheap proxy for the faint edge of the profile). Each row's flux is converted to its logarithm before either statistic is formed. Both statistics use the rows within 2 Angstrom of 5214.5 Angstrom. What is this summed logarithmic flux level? 2.20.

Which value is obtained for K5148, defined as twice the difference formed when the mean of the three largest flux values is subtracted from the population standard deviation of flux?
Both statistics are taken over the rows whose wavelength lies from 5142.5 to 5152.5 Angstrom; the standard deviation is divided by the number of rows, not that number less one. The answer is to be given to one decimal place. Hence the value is -25.3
